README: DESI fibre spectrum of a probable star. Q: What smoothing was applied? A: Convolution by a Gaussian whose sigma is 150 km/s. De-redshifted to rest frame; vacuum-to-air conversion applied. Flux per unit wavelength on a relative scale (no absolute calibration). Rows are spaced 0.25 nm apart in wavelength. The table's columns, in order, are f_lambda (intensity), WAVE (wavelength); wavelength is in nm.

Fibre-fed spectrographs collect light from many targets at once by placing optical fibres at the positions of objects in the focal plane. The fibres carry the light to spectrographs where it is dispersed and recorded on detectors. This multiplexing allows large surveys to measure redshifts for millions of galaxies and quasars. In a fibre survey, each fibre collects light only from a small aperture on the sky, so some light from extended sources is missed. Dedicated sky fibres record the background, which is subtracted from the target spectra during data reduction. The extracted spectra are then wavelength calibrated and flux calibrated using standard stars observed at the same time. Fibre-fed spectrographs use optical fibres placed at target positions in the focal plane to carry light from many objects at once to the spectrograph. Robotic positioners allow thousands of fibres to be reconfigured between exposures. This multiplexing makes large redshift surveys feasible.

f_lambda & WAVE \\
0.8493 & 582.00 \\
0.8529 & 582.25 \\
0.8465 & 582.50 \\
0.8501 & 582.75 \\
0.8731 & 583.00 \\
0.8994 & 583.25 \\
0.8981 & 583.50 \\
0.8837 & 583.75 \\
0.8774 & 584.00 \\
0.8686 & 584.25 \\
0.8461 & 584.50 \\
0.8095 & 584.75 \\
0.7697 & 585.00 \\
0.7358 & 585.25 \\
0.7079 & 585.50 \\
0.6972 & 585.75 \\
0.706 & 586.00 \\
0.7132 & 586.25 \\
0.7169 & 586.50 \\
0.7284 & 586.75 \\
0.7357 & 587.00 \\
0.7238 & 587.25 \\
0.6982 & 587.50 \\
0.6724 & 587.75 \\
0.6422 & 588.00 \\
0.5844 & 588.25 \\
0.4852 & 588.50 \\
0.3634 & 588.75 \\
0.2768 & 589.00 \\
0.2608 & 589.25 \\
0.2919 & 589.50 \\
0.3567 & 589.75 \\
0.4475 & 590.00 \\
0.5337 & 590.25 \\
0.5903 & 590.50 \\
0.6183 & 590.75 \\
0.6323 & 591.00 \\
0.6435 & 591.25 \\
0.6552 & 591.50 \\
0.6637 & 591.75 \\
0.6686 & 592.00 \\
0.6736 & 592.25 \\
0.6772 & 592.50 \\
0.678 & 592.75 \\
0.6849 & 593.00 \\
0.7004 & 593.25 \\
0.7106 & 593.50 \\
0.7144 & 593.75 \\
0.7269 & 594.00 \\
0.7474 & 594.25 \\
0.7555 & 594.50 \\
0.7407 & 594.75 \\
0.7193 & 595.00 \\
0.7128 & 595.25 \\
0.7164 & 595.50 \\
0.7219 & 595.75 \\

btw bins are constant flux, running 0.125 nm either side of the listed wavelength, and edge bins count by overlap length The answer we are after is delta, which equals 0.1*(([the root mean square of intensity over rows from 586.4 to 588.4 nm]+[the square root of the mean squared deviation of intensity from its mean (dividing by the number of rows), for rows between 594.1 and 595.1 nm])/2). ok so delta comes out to 0.035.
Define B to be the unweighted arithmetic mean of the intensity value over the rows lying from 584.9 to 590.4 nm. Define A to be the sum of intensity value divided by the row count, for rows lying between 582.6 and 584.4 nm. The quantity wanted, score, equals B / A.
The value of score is 0.66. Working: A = 0.9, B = 0.58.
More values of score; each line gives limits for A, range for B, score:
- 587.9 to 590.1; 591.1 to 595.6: 1.70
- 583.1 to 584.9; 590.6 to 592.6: 0.75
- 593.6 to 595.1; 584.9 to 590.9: 0.80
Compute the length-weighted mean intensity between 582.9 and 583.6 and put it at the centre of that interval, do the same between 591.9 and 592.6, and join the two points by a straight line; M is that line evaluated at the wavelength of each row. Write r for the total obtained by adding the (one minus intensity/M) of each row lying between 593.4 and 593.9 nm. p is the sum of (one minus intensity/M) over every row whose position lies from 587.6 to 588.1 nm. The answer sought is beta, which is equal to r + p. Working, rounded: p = 0.3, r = -0.2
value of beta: 0.1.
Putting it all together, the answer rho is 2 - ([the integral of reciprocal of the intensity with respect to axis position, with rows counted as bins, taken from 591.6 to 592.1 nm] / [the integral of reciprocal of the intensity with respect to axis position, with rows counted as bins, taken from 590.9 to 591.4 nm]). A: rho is 1.0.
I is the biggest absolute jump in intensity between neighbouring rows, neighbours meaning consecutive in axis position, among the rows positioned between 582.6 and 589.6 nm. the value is 0.12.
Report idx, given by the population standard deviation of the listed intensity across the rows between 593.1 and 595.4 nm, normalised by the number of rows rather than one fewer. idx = 0.02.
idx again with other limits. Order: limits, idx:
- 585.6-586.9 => 0.01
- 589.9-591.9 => 0.07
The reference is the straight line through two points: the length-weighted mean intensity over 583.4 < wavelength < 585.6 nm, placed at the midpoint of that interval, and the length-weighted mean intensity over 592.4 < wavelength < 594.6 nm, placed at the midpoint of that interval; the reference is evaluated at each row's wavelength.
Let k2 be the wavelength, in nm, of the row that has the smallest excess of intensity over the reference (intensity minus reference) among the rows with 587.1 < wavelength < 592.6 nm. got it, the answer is 589.25 nm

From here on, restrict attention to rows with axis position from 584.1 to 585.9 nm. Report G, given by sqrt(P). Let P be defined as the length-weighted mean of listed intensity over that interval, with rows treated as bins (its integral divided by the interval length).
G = 0.88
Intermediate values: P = 0.78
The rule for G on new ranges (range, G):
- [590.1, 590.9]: 0.76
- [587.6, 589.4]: 0.69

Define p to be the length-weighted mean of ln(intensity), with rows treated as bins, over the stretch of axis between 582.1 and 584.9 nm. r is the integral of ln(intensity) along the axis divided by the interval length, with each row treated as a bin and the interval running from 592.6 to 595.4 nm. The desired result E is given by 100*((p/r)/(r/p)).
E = 20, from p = -0.15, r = -0.33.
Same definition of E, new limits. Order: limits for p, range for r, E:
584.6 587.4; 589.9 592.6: 42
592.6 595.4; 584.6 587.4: 113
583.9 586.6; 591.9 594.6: 58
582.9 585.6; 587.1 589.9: 5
